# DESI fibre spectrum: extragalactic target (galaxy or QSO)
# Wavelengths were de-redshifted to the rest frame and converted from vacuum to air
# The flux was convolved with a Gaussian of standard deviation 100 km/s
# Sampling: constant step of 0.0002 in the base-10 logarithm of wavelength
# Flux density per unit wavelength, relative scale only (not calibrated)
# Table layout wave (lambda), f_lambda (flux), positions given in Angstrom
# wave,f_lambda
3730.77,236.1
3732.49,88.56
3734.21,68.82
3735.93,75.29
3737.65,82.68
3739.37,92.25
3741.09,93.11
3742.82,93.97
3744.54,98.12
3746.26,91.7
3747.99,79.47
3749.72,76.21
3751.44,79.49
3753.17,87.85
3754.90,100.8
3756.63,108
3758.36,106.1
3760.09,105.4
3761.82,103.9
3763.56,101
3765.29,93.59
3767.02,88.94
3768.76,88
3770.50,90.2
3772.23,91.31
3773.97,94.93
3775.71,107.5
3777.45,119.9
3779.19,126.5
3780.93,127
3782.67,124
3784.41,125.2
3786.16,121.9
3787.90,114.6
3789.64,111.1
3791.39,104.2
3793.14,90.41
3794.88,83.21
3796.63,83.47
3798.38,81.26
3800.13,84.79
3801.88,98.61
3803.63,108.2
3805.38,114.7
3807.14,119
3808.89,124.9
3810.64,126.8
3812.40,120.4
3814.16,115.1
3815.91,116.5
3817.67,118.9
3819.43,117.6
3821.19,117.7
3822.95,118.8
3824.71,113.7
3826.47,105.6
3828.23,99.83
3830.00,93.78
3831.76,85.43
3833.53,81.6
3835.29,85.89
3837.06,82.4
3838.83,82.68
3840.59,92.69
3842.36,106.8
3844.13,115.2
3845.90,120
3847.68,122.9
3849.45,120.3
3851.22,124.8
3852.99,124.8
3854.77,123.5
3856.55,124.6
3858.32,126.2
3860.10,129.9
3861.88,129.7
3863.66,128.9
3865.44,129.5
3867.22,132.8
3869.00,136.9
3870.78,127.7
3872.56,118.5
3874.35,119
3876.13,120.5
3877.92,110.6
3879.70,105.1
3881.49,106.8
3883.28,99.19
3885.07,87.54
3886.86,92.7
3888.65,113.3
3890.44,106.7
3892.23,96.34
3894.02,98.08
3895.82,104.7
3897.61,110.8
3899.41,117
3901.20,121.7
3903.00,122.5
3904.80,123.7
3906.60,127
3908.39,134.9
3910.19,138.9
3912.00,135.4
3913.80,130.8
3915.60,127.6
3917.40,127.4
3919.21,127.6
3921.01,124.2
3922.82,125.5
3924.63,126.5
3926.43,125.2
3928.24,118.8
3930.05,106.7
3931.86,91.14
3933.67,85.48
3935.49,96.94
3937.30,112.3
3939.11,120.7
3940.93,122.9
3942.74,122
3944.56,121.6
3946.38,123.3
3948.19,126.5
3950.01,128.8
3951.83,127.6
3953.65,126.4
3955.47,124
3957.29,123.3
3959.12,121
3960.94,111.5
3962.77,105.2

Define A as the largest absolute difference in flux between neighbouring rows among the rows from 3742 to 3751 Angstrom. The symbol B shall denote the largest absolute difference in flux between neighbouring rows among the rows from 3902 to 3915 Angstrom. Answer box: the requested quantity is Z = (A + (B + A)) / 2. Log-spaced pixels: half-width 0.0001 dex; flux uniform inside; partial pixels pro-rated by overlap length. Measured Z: 16.2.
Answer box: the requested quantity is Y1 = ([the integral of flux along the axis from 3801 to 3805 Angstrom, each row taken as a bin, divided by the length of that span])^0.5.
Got 10.2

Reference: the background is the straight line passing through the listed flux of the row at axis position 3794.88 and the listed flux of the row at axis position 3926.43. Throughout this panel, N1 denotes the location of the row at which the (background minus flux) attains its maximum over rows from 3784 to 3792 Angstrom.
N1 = 3791.39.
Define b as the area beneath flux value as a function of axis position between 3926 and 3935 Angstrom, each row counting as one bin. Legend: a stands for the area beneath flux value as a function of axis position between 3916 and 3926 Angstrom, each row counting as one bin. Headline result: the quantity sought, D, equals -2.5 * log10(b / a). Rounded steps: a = 1263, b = 935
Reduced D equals 0.33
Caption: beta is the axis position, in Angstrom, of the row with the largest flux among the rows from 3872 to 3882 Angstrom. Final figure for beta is 3876.13 Angstrom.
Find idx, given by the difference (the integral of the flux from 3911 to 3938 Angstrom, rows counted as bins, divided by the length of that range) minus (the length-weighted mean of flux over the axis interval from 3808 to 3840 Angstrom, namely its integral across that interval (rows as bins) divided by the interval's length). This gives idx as 12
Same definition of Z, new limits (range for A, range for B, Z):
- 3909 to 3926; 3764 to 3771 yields 6.9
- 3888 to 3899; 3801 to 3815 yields 15.2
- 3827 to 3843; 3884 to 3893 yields 24.4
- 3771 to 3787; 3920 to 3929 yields 15.8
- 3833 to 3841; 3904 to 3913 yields 14.0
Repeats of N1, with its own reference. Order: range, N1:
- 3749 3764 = 3749.72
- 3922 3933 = 3931.86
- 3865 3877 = 3874.35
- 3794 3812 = 3798.38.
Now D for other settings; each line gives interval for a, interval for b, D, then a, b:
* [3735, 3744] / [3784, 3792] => -0.17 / 790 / 921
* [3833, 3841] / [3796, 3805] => -0.23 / 679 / 835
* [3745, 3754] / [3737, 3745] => 0.02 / 753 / 736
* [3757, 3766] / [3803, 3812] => -0.16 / 922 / 1072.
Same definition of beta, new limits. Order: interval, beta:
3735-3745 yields 3744.54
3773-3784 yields 3780.93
